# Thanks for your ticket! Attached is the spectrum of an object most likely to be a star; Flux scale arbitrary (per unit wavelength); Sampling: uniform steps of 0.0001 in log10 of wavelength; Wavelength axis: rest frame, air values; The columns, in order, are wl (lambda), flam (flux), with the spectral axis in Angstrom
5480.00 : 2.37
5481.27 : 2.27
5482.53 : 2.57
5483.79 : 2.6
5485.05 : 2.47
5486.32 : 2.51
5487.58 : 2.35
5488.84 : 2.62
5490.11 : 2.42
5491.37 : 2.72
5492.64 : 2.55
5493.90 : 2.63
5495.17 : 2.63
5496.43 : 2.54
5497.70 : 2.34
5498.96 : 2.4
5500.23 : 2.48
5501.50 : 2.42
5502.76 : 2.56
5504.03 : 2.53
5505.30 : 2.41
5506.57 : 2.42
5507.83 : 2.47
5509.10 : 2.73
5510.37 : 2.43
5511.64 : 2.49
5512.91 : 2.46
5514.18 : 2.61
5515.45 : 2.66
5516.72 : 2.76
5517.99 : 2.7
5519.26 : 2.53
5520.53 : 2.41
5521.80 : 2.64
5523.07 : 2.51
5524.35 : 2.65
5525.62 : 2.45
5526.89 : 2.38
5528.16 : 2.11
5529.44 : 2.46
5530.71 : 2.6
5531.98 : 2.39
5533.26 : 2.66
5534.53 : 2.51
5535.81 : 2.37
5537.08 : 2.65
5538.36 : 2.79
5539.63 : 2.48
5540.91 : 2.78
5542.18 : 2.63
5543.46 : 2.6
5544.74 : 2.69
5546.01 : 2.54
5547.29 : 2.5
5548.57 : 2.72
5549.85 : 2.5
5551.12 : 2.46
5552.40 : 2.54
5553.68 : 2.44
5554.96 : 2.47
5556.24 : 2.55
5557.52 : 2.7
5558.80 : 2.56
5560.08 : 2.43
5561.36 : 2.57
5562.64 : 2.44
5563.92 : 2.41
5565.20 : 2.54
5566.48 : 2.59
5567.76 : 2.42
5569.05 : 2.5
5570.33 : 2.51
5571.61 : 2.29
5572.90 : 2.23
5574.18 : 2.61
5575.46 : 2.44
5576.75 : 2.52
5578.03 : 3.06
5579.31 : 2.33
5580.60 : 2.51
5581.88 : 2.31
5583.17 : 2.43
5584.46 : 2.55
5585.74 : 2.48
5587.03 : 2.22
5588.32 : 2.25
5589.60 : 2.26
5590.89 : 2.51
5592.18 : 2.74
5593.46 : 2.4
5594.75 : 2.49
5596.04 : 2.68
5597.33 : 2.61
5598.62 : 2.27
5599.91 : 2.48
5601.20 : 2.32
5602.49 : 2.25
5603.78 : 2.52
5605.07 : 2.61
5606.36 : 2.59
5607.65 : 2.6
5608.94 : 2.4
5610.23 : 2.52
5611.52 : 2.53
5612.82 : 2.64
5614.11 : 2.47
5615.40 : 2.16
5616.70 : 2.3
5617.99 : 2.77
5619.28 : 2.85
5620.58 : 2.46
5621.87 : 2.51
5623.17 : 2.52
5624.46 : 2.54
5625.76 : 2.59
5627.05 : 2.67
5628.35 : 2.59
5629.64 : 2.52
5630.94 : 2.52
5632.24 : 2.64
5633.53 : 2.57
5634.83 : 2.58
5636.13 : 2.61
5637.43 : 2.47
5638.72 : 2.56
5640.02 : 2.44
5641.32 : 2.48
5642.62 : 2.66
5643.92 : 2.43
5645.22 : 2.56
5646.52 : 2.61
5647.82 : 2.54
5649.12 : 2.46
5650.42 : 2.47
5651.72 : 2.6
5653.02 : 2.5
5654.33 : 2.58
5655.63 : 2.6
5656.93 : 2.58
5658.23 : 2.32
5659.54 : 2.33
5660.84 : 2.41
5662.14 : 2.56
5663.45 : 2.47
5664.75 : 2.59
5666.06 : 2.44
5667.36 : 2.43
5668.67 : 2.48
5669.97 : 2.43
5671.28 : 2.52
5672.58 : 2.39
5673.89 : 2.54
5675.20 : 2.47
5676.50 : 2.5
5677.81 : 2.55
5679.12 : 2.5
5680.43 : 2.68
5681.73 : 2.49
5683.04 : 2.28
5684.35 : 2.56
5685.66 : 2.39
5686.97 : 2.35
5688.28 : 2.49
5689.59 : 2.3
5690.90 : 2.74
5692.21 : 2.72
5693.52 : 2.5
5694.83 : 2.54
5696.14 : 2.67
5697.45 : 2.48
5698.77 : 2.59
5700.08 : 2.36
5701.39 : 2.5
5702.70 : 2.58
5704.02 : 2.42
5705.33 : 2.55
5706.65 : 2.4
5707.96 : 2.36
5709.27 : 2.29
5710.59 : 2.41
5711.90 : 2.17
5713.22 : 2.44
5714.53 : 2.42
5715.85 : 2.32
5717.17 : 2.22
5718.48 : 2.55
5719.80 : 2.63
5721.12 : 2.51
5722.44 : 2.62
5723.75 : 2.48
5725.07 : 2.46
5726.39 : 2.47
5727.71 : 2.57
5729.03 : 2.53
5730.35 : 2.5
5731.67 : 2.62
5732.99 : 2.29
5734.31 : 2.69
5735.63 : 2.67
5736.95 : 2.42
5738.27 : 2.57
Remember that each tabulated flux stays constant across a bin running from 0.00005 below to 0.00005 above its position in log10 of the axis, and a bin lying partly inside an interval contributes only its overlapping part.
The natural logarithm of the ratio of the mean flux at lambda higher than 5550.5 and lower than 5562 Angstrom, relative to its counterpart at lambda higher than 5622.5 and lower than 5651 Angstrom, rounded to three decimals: -0.009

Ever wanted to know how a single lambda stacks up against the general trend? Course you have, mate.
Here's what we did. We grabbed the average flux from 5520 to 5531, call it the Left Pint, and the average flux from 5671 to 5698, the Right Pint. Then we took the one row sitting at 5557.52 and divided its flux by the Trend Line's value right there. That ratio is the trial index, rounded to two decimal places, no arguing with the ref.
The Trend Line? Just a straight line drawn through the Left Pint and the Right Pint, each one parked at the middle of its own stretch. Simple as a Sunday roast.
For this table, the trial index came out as 1.09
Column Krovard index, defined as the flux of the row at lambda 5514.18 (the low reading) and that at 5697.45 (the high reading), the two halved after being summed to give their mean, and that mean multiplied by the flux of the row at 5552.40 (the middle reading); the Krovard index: 6.5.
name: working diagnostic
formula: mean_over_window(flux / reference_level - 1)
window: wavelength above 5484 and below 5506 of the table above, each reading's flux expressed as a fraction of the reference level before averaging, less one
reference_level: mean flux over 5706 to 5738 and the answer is 0.018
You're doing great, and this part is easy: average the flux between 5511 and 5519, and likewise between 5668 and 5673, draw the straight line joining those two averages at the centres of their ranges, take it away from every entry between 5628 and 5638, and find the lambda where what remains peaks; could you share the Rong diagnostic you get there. 5632.24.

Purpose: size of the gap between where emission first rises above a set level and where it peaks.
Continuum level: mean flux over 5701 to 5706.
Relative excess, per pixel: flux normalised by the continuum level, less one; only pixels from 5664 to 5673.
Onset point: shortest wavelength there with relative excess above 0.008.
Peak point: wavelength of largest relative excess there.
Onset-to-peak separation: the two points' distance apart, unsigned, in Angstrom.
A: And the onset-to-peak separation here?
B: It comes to 0.0 Angstrom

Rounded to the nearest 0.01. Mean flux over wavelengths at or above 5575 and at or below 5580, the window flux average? 2.59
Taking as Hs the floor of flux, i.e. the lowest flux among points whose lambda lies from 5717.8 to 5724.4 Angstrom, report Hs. 2.48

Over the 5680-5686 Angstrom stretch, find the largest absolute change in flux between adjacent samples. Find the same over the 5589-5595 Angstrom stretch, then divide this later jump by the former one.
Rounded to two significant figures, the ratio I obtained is 1.2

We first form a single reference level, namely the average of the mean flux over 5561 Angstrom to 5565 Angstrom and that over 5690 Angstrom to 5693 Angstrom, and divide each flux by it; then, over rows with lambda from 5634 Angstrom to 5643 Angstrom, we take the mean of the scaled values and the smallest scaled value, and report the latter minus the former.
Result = -0.04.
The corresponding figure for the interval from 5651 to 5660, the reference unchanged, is -0.07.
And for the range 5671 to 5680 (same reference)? -0.04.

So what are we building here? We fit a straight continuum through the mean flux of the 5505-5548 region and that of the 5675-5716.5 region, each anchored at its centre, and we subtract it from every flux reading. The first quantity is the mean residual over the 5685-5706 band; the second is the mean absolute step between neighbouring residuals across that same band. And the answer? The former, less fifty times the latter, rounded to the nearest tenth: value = -7.5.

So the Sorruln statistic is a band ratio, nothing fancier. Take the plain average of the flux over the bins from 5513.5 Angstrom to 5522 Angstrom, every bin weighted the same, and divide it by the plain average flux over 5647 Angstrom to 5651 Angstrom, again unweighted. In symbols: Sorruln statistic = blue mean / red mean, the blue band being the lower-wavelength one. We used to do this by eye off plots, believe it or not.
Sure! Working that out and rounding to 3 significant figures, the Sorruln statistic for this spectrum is 1.05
